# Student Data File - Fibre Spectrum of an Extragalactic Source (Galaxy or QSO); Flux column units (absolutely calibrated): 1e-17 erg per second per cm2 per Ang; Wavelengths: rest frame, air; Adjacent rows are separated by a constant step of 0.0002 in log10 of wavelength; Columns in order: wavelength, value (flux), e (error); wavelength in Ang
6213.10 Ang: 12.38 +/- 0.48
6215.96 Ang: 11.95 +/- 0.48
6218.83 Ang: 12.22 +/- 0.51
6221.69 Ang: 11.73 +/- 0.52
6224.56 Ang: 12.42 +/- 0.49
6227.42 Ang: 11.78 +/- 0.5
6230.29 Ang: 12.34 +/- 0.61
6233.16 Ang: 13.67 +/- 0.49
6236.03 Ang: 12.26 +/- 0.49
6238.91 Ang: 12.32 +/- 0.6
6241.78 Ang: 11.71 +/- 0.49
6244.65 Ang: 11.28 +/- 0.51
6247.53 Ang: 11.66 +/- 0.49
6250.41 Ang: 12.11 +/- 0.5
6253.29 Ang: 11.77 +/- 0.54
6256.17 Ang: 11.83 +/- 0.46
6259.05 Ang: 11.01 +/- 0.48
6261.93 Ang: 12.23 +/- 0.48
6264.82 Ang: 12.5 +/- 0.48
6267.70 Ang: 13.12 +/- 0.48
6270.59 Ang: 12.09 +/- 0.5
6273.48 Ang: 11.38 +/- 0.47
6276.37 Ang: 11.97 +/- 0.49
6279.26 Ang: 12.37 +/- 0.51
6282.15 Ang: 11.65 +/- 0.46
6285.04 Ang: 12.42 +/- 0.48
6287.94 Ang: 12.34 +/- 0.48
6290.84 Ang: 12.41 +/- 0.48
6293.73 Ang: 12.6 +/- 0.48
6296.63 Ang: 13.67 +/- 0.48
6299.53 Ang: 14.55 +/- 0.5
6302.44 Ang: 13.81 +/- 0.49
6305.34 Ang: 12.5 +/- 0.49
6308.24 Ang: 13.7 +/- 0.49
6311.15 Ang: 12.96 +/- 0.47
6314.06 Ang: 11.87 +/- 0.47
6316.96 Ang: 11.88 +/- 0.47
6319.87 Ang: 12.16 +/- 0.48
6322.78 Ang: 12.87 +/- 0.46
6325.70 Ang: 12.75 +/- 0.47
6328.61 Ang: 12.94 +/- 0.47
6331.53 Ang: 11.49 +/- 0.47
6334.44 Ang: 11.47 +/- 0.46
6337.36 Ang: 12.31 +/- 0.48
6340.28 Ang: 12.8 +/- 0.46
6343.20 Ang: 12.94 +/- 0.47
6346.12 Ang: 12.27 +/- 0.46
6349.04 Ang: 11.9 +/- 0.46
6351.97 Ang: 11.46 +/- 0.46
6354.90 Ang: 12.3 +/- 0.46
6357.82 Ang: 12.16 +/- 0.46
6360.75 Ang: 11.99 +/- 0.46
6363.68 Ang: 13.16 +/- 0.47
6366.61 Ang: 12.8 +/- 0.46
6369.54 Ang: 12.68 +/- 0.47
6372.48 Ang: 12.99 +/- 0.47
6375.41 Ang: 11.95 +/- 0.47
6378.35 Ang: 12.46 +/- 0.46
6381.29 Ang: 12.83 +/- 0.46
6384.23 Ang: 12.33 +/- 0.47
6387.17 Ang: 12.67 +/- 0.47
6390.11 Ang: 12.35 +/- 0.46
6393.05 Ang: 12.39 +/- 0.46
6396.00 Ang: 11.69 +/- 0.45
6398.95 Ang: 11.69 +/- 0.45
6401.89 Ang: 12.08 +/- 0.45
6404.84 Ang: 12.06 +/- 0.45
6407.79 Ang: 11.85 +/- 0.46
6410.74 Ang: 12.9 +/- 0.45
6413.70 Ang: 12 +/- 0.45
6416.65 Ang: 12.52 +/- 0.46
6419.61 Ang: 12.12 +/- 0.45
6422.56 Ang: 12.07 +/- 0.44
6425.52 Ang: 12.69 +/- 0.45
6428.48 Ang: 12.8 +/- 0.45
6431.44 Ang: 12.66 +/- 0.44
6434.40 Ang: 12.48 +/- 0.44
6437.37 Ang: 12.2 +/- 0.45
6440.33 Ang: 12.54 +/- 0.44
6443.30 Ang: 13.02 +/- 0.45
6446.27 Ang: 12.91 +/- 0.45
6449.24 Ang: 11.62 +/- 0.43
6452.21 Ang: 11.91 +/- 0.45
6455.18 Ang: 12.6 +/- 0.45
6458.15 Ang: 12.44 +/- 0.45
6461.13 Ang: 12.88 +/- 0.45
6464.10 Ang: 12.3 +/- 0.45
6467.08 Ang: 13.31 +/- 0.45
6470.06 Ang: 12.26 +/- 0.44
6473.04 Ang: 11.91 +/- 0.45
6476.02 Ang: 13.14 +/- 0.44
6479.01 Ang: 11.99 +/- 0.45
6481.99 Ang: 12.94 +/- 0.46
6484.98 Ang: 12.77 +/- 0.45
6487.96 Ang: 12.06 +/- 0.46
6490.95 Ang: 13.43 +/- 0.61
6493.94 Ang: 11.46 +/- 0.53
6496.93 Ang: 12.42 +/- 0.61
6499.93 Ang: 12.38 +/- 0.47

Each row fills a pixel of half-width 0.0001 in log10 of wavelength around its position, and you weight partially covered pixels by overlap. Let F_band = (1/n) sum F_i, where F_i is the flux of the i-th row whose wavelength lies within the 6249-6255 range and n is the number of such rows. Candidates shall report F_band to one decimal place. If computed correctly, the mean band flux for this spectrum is 11.9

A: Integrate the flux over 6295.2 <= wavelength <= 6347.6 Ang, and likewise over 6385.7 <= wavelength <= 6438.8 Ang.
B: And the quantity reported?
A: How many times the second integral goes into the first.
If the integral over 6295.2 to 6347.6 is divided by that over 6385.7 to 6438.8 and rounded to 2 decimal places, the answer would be 1.02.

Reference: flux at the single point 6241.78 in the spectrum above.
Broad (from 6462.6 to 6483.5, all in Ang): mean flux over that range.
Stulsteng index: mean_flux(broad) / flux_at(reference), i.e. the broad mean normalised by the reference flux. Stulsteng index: 1.07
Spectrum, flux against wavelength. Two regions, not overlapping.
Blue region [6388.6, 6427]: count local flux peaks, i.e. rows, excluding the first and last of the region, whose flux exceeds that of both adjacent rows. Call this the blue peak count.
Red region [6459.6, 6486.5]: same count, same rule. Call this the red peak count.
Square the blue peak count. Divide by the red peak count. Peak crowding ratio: 5.3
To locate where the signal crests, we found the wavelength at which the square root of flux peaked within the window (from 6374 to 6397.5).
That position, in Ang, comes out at 6381.29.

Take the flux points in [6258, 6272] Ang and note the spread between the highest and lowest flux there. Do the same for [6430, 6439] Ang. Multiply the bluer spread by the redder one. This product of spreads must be 1.0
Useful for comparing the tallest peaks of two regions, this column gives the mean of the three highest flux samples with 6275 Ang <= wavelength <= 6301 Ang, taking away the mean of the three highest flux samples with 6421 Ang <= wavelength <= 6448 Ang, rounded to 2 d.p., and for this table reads 0.70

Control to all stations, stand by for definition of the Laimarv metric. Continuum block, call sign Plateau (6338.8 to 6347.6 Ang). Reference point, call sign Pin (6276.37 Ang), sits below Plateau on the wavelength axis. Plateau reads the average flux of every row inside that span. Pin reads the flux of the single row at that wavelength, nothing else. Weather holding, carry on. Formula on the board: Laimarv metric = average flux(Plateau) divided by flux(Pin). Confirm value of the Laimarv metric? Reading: 1.06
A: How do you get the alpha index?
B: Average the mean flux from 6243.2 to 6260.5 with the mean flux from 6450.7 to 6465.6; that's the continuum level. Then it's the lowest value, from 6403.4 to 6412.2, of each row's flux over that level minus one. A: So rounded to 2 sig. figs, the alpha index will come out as -0.014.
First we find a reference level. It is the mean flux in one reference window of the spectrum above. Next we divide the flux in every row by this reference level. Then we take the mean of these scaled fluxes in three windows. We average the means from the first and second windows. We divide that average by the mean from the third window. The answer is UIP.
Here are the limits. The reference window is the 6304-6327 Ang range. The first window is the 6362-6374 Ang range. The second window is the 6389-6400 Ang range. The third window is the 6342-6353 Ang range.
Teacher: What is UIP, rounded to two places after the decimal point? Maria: 1.03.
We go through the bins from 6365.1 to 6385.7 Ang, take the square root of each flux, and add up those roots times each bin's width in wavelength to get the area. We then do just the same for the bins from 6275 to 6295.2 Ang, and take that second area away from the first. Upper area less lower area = 2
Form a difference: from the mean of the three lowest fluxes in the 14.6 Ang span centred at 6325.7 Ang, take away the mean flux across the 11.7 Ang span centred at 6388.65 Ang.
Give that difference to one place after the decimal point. -0.3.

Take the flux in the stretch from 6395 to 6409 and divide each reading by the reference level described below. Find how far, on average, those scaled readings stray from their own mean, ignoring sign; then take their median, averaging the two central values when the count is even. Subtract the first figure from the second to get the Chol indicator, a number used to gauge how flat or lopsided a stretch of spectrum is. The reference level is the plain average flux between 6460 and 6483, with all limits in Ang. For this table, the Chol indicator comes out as 0.929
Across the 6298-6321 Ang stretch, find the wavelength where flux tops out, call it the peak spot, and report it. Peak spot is 6299.53 Ang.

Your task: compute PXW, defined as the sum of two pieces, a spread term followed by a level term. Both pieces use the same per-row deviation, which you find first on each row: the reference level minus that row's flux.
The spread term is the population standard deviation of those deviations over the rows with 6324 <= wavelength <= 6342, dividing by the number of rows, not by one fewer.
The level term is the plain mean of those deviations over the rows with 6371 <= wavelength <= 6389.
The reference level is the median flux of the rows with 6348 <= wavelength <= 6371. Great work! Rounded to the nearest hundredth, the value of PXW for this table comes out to 0.30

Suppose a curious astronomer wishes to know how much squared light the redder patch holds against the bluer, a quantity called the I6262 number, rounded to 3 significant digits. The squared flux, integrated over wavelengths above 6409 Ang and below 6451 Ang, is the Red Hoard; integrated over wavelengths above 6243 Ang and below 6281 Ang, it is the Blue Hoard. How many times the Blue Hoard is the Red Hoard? 1.20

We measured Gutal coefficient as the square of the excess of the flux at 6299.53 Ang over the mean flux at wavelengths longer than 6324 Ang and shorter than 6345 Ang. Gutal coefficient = 4.7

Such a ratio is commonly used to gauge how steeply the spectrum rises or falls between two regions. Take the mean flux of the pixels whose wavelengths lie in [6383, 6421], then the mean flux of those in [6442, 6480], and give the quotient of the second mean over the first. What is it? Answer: 1.02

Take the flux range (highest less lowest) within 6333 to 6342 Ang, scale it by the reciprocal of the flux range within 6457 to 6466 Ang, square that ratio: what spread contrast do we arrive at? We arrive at 5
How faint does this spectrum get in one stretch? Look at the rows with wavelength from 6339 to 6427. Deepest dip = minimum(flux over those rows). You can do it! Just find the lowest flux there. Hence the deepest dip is 11.46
